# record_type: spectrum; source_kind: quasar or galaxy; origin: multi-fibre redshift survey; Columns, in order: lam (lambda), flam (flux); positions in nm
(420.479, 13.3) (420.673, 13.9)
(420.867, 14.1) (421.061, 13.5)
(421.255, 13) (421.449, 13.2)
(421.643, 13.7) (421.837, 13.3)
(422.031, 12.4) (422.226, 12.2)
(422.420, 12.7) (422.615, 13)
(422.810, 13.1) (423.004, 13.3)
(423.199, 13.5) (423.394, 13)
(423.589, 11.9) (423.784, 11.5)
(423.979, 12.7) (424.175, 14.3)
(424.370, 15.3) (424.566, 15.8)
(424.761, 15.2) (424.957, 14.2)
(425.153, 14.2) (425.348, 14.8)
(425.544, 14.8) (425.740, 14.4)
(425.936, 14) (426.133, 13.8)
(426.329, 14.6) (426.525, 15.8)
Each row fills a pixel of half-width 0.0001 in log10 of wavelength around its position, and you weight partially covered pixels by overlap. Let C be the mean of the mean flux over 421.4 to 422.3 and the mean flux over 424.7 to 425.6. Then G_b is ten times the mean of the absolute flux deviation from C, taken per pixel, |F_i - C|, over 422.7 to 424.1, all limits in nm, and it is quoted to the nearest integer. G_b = 11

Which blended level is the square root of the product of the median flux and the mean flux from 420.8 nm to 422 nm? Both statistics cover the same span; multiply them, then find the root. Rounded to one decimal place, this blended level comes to 13.4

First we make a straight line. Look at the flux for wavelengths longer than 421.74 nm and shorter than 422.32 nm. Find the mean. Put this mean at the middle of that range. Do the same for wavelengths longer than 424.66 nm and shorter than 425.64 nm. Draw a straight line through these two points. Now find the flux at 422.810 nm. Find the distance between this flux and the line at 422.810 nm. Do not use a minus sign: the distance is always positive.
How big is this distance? 0.0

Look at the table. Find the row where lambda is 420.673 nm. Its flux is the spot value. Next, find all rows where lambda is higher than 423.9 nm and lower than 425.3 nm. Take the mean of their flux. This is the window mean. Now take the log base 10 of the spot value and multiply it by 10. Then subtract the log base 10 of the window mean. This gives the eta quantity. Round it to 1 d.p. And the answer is 10.3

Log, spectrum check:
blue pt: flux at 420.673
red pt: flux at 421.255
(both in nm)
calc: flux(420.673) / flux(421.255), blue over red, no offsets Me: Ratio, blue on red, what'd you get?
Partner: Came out 1.07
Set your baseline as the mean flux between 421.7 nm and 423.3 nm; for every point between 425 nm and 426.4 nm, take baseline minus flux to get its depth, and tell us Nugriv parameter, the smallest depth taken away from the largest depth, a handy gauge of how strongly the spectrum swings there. 1.00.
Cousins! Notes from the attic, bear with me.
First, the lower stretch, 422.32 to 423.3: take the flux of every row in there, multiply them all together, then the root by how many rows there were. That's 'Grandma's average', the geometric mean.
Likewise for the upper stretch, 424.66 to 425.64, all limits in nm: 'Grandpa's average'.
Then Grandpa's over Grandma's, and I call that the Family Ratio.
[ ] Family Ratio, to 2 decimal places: 1.12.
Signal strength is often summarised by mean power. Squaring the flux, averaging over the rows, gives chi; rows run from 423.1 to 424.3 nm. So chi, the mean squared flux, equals 165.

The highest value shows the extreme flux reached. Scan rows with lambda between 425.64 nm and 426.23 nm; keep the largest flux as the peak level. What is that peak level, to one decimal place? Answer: 14.4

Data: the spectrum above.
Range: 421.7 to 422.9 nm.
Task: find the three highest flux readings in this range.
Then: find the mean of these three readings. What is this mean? 13.1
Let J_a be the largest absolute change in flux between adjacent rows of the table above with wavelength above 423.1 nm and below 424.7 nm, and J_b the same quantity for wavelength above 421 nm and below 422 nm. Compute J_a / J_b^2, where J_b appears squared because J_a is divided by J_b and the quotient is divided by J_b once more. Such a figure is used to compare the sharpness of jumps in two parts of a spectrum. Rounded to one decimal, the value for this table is 6.4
